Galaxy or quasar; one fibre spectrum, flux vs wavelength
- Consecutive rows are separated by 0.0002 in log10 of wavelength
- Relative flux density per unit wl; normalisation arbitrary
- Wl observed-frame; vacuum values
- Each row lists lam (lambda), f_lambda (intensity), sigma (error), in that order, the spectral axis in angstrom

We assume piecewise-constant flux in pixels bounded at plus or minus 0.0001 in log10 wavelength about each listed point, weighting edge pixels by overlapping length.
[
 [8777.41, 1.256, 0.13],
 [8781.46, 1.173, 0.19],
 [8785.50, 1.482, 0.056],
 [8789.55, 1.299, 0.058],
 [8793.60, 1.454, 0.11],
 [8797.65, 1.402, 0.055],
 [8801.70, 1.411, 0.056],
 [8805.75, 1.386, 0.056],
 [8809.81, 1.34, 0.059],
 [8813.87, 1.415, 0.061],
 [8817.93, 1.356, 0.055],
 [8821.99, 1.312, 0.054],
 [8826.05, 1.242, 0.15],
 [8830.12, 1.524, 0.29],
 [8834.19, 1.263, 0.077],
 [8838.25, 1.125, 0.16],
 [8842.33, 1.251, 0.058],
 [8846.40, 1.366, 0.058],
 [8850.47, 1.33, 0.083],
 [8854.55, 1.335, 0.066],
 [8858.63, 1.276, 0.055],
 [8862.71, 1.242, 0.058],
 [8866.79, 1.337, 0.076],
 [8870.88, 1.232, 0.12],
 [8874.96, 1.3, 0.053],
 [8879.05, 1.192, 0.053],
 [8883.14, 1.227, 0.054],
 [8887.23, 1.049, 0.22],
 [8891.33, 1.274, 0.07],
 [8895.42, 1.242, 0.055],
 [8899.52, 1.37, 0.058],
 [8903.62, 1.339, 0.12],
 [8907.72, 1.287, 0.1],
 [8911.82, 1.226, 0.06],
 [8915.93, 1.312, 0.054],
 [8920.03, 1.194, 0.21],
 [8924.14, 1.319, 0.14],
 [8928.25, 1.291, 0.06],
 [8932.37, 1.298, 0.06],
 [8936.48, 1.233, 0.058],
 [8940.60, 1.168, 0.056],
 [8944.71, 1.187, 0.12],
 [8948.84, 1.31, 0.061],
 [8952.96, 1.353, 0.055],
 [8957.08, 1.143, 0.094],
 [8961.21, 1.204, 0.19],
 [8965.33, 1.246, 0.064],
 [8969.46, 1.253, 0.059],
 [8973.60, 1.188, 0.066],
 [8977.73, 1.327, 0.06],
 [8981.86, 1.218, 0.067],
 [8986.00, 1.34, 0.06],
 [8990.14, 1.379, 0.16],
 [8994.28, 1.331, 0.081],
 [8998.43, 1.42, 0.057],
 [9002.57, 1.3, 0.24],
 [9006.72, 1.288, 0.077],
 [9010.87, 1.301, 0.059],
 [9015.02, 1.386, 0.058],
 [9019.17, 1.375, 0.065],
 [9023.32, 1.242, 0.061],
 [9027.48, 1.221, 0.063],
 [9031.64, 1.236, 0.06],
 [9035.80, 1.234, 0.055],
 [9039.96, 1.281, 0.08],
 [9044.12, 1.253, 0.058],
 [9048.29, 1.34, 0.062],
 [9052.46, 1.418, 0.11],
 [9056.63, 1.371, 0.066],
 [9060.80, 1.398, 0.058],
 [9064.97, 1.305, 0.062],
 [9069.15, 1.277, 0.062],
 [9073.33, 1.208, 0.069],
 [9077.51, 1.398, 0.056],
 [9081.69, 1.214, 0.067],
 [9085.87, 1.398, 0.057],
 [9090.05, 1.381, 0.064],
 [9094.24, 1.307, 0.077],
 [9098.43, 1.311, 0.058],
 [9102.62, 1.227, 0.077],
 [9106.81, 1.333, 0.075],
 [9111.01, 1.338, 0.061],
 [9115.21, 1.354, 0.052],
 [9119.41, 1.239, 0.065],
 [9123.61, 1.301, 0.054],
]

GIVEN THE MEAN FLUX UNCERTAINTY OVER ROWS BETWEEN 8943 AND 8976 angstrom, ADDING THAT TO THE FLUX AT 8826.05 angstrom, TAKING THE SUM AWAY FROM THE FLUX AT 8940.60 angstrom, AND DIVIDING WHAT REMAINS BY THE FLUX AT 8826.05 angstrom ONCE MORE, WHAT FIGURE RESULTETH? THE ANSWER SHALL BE -0.13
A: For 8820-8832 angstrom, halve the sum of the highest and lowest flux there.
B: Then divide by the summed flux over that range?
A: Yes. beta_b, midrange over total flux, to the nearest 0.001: 0.339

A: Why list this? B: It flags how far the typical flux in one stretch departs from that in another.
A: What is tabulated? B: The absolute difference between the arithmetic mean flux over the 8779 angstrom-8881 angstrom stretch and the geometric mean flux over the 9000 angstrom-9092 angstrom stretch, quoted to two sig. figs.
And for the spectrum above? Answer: 0.013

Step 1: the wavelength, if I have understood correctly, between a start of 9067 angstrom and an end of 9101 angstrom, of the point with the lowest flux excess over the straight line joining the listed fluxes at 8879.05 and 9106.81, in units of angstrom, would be 9073.33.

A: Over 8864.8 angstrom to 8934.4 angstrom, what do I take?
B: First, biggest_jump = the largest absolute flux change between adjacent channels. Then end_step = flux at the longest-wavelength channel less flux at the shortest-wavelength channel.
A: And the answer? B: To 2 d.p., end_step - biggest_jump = -0.26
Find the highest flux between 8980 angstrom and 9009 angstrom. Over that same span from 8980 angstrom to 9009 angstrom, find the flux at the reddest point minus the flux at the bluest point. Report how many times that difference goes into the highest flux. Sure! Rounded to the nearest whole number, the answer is 20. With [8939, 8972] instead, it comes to 16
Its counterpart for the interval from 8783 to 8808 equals -15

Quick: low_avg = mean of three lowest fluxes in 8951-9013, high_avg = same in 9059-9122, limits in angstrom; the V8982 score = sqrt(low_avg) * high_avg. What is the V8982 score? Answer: 1.32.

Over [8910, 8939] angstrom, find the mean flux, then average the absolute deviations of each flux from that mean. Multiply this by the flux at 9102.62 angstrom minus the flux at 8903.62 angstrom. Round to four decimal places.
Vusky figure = -0.0048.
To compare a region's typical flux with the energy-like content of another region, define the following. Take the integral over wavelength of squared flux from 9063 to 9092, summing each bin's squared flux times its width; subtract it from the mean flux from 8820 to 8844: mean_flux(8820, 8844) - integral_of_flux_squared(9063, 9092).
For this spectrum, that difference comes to -49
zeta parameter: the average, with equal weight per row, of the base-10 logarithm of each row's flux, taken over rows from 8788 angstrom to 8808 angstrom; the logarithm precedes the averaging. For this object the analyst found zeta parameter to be 0.143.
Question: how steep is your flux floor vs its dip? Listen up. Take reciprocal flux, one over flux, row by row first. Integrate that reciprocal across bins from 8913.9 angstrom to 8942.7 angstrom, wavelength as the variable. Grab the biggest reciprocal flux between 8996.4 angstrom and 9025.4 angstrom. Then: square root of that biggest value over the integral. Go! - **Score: 0.187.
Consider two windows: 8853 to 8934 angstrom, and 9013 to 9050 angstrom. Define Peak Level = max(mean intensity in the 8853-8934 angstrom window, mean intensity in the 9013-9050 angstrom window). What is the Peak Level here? 1.285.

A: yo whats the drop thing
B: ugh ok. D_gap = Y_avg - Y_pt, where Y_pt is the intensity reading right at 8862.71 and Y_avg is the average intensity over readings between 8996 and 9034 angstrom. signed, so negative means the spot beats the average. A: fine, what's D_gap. 0.07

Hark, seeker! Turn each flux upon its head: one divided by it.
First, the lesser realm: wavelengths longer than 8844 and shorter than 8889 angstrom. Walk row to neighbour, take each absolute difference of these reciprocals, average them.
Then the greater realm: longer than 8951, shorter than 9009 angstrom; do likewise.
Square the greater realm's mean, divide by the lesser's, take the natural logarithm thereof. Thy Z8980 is -2.9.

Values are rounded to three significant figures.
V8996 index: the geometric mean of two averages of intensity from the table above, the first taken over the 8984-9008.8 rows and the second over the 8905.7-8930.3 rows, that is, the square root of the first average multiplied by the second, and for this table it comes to 1.31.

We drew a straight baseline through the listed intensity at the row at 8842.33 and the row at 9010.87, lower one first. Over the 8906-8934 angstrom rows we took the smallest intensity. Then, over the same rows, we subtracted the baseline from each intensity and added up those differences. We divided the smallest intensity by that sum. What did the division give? 138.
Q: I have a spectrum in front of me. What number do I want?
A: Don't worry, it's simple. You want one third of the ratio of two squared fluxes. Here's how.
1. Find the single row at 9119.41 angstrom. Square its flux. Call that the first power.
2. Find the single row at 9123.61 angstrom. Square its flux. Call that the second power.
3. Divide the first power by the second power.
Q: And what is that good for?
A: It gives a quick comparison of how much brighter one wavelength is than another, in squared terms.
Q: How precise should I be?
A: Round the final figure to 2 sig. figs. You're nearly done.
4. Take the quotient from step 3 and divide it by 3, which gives 0.30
